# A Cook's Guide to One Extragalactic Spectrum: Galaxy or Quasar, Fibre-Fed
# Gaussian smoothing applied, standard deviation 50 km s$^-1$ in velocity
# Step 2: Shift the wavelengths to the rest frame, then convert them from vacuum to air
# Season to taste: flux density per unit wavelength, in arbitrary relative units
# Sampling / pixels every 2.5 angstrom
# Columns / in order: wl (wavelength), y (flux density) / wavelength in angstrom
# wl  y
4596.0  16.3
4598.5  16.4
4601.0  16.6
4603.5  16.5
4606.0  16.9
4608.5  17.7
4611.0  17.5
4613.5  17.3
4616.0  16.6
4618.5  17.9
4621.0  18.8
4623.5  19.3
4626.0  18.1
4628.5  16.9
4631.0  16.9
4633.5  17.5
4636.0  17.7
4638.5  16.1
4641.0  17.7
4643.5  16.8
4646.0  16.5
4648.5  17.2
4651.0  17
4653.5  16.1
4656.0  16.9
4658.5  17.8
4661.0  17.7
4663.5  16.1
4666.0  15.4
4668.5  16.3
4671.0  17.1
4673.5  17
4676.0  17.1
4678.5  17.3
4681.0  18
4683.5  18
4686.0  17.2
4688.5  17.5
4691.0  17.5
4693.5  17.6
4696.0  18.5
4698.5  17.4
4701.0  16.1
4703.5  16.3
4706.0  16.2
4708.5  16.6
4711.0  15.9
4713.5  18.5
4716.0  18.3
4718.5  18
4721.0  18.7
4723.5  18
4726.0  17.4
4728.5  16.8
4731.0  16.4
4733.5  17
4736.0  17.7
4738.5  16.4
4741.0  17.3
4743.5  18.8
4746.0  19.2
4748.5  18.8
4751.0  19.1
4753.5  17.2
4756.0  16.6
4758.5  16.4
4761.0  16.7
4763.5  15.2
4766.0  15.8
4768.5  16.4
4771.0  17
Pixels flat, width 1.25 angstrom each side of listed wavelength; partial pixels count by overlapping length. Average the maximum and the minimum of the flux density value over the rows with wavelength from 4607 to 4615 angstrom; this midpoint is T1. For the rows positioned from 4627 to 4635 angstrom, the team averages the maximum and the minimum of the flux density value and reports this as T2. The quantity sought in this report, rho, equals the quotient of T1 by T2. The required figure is 1.02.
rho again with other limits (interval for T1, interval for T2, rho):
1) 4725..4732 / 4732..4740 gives 0.99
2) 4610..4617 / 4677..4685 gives 0.97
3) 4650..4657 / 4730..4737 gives 0.97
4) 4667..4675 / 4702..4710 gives 1.02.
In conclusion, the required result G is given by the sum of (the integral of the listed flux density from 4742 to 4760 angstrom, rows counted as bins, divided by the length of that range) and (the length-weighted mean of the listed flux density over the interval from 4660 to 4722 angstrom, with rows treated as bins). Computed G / 35.2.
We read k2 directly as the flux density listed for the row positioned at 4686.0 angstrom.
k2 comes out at 17.2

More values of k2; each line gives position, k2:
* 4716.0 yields 18.3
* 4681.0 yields 18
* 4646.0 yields 16.5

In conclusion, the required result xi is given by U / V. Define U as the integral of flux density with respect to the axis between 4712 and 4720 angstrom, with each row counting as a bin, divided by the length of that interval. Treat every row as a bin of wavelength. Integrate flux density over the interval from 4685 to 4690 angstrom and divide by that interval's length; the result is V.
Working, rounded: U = 18.2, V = 17.4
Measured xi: 1.05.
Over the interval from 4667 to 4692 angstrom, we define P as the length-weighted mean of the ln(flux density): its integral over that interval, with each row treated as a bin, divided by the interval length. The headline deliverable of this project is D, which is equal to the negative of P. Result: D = -2.85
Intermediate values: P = 2.85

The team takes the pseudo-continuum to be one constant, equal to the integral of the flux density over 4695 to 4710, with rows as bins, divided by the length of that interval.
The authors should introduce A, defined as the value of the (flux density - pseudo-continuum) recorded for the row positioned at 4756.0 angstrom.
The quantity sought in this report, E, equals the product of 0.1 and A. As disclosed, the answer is -0.021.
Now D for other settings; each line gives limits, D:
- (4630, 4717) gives -2.84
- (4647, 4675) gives -2.82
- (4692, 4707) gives -2.83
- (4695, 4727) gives -2.85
